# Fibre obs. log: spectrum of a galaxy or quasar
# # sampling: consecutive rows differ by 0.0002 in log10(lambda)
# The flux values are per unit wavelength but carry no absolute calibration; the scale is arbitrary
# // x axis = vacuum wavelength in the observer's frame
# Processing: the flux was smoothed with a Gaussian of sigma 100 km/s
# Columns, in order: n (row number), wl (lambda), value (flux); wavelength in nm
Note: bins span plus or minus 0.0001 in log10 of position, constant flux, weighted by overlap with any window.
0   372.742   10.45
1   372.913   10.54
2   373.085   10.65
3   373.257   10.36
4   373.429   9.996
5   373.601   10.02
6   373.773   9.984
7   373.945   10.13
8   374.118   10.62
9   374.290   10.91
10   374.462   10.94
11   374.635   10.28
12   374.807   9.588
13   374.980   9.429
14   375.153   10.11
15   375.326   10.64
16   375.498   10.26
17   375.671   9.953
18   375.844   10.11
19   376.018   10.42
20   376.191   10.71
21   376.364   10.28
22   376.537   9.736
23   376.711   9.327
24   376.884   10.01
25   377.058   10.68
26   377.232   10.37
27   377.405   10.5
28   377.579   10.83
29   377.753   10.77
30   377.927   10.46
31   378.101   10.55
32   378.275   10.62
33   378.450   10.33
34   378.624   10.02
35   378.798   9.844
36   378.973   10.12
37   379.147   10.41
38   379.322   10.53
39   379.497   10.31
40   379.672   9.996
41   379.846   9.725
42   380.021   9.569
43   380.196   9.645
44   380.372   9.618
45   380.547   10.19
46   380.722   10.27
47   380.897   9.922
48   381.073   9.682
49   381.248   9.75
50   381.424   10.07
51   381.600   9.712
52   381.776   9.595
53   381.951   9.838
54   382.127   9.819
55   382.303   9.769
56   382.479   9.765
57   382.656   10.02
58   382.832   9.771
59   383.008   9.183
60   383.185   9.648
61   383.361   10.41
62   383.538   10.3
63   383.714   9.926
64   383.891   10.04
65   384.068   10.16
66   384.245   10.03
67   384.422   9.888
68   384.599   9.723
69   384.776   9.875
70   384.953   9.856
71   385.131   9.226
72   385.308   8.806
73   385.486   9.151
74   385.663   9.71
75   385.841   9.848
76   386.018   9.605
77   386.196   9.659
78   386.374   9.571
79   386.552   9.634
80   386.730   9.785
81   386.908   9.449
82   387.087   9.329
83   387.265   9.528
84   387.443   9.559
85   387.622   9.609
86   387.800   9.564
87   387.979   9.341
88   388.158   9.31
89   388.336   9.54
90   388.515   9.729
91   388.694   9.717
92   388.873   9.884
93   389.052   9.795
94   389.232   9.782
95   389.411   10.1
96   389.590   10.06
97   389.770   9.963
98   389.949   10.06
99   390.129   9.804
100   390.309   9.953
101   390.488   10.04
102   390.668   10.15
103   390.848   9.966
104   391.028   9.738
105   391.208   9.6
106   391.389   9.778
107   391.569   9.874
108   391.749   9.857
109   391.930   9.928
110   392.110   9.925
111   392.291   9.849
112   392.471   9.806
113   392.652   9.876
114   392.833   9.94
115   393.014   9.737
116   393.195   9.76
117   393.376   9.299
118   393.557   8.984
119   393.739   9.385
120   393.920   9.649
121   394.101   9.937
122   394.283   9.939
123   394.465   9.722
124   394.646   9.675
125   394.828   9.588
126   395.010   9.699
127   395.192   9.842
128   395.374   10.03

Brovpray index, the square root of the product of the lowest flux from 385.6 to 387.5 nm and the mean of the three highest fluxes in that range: 9.55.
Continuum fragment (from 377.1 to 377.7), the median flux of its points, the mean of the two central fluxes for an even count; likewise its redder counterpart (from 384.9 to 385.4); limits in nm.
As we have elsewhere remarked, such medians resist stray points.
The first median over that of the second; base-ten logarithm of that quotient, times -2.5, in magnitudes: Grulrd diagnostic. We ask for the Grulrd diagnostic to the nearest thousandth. -0.140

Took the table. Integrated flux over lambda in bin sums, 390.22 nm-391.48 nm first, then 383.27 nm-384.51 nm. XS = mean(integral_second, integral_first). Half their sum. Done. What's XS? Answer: 12.5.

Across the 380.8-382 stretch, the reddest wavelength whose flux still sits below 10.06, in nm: 381.951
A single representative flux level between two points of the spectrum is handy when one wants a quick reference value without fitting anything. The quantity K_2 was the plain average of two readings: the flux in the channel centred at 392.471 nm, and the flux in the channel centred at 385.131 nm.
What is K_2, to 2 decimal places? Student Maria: 9.52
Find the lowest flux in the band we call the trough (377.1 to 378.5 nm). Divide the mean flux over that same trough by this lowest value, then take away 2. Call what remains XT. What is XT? -0.978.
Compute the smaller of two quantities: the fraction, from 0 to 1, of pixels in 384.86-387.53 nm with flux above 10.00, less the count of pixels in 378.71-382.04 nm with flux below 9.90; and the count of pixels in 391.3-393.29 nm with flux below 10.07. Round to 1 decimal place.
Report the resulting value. -10.0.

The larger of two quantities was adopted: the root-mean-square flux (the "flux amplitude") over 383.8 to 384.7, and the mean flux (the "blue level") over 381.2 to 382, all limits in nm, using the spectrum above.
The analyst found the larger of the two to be 10.0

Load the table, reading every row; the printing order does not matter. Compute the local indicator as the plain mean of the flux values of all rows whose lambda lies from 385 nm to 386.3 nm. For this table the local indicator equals 9.4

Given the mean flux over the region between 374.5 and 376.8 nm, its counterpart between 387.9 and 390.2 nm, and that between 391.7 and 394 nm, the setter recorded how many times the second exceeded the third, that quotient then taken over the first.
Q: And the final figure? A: 0.100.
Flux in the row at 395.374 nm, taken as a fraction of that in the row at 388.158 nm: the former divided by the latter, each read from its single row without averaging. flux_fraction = 1.08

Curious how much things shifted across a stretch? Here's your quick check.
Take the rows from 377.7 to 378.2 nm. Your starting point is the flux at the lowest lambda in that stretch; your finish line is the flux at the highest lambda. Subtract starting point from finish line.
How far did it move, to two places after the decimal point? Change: -0.22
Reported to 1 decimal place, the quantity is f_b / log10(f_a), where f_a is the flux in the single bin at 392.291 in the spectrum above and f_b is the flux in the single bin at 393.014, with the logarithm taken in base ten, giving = 9.8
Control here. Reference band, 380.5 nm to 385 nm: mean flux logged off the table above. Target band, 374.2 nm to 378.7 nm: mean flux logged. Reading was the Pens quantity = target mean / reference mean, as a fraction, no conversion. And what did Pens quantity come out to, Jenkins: 1.04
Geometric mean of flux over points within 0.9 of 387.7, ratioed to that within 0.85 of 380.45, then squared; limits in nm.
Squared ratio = 0.93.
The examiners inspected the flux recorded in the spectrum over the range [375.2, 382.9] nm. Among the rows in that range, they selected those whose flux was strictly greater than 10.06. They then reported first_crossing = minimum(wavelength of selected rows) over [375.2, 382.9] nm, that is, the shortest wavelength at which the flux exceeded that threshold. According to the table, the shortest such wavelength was 375.326 nm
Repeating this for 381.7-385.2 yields 383.361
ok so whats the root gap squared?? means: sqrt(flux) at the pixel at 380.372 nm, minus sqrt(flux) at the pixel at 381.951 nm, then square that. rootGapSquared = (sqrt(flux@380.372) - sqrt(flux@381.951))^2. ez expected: 0.0012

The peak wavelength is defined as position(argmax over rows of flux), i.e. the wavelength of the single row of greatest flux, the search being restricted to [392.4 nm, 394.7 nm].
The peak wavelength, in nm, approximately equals 392.833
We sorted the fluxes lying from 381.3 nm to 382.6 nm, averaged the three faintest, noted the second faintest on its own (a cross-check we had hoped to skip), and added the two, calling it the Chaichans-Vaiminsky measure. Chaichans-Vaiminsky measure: 19.4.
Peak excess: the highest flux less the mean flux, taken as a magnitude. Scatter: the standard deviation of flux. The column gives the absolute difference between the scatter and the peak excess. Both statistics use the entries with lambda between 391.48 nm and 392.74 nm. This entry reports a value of 0.01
